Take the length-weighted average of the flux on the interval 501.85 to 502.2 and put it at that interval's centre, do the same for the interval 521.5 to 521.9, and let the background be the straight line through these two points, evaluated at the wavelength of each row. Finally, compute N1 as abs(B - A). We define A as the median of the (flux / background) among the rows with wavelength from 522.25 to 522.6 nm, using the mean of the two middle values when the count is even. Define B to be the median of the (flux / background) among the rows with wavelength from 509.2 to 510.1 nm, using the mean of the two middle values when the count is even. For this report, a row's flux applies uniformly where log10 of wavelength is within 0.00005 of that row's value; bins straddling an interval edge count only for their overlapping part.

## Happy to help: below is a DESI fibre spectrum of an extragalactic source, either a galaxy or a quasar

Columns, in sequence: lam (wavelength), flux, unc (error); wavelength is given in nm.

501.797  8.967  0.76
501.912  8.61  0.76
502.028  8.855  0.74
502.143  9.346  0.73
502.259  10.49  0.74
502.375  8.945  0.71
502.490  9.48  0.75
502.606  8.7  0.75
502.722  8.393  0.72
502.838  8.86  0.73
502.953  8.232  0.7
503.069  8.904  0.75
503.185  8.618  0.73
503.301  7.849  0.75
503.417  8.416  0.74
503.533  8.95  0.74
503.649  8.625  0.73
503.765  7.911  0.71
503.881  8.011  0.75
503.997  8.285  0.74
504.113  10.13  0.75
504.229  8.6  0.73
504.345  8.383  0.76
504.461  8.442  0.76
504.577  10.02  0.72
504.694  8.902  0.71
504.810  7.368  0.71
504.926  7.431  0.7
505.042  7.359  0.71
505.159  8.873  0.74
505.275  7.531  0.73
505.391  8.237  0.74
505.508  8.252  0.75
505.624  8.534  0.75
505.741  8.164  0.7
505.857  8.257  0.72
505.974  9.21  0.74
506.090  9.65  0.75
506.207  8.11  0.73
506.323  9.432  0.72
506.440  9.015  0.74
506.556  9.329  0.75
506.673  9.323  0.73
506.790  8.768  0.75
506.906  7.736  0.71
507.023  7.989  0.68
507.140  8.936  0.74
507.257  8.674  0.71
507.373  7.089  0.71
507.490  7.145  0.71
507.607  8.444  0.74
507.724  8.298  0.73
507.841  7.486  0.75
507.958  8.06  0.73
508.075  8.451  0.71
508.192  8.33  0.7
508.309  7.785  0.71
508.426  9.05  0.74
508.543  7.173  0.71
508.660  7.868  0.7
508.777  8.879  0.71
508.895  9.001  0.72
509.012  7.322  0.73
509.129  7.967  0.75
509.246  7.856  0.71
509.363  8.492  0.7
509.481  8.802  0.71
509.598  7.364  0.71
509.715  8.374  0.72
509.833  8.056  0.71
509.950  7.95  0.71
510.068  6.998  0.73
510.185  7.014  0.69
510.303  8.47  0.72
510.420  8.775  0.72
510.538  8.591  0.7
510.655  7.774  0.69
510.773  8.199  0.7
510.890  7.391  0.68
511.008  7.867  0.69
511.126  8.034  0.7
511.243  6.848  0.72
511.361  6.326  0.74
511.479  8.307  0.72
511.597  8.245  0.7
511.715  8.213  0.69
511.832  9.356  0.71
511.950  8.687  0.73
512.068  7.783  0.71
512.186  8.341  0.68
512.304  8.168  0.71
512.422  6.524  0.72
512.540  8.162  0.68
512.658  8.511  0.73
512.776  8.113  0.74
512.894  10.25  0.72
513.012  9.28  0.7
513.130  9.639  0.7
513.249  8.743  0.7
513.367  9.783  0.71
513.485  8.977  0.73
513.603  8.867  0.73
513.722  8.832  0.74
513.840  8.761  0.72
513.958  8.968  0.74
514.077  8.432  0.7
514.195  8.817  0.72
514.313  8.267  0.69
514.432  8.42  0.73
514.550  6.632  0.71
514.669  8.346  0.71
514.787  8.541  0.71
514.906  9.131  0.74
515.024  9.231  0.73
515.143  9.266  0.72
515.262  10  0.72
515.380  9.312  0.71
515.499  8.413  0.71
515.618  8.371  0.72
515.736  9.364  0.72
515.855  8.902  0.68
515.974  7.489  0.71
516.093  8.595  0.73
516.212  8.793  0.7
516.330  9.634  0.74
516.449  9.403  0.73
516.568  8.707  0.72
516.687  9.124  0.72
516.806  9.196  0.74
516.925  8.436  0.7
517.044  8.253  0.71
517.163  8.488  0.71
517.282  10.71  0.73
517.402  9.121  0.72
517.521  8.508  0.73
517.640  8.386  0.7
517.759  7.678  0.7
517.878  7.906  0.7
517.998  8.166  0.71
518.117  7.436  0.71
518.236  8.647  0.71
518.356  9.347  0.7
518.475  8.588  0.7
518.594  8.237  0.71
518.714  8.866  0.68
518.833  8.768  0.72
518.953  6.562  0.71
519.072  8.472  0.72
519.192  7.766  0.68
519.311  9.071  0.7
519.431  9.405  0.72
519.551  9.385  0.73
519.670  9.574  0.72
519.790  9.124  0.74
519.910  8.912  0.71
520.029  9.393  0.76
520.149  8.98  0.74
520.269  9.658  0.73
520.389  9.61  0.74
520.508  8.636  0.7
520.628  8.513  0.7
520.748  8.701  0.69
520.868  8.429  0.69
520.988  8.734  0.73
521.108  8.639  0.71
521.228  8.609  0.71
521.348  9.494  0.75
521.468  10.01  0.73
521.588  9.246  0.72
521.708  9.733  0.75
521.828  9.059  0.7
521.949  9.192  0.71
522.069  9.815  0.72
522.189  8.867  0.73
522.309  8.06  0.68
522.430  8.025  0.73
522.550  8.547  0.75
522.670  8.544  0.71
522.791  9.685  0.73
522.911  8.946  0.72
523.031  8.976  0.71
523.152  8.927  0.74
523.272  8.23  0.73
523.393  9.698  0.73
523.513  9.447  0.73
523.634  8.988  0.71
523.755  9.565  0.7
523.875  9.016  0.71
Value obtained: 0.02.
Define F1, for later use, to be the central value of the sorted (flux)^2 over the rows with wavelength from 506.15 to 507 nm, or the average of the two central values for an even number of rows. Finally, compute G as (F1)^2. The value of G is 6605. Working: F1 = 81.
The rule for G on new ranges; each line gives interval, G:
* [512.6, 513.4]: 7416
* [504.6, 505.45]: 3217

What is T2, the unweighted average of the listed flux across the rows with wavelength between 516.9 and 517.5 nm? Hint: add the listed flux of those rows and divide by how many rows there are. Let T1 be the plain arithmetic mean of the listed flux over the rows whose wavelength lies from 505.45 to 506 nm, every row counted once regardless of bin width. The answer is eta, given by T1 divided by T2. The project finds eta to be 0.94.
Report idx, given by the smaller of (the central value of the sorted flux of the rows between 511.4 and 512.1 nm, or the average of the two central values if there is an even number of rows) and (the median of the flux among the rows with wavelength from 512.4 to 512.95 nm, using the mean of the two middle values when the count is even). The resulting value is 8.16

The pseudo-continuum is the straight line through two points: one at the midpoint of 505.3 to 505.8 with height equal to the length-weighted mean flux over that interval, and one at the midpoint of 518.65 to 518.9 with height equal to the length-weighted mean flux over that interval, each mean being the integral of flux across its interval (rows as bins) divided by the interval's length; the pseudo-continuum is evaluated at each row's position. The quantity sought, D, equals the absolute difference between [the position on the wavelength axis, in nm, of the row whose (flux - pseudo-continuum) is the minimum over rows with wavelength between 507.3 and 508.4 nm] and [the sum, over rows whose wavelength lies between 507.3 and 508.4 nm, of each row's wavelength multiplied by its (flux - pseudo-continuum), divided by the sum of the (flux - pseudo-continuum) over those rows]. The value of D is 0.29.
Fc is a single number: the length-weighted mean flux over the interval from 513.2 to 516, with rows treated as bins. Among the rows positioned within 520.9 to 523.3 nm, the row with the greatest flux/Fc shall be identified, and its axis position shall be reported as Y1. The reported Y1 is 521.468 nm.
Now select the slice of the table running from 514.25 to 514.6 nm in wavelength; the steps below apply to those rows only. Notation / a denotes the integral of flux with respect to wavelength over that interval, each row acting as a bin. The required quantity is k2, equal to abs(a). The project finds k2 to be 2.7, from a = 2.7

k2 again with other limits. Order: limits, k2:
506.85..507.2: 2.9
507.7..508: 2.4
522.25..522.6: 2.9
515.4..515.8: 3.5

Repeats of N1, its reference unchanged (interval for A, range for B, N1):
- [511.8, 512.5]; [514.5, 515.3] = 0.09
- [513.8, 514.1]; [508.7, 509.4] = 0.05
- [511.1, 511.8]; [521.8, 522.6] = 0.06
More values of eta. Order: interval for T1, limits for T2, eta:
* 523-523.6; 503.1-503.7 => 1.07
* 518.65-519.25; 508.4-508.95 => 0.96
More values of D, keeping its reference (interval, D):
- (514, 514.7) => 0.01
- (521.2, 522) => 0.38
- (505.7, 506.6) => 0.07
